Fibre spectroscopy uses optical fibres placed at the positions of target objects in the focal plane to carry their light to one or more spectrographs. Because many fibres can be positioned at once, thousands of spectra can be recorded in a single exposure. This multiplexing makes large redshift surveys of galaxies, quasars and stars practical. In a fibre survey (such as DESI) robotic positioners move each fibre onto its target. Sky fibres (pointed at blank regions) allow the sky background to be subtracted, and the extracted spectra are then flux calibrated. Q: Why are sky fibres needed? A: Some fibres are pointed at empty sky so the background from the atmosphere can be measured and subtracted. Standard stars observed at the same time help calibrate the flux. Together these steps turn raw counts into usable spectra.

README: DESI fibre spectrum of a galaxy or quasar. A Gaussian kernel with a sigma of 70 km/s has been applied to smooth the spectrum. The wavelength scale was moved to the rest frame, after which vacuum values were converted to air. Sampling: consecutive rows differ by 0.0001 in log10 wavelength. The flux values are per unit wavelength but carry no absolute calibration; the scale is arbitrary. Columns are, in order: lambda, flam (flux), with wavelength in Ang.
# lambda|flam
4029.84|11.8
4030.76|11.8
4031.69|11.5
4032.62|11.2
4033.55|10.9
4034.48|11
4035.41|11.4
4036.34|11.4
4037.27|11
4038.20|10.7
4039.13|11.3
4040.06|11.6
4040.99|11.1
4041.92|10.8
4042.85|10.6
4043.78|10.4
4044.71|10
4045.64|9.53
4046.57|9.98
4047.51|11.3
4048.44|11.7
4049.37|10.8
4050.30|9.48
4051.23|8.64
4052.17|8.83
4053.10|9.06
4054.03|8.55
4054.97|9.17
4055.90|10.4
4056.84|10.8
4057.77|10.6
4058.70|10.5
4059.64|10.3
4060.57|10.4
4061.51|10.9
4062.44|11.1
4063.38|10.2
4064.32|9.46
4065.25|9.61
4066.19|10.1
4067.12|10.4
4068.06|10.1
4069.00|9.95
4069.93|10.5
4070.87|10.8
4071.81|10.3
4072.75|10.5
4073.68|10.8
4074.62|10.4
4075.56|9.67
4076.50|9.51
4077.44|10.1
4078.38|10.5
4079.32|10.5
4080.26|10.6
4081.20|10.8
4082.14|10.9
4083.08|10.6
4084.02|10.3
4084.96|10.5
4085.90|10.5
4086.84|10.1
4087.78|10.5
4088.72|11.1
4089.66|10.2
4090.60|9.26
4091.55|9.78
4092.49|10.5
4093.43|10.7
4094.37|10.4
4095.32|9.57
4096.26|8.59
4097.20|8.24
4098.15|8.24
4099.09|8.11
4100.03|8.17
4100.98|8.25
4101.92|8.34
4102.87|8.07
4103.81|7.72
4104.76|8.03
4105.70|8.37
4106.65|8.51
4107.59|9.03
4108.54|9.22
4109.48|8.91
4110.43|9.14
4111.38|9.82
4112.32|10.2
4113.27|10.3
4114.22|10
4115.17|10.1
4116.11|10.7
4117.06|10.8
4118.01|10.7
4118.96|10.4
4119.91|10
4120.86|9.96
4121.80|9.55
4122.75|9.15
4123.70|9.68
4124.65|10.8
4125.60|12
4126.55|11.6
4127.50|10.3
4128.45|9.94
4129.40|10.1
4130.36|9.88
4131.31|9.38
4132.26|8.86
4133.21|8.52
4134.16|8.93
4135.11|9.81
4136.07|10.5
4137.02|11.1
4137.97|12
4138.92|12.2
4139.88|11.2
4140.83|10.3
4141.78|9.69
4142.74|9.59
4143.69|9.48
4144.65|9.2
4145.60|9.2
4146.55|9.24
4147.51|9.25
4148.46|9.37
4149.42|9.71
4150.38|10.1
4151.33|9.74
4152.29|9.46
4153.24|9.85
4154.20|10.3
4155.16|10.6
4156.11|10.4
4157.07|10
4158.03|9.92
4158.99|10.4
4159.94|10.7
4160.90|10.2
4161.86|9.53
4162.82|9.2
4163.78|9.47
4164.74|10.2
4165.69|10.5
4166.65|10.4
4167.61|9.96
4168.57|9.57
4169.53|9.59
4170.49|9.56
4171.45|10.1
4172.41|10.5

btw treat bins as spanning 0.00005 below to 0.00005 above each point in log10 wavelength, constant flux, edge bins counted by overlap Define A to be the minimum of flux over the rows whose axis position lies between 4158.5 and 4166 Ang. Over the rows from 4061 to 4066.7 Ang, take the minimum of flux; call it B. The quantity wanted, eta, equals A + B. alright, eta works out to 18.7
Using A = 9.2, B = 9.46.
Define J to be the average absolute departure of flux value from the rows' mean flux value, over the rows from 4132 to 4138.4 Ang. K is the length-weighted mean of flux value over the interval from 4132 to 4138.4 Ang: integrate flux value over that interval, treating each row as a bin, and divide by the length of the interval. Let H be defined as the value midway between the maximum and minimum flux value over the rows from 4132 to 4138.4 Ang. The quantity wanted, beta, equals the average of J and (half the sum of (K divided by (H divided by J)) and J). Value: 1.06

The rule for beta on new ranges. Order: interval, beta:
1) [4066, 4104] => 0.81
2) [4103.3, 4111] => 0.46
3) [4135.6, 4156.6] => 0.68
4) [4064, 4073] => 0.33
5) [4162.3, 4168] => 0.41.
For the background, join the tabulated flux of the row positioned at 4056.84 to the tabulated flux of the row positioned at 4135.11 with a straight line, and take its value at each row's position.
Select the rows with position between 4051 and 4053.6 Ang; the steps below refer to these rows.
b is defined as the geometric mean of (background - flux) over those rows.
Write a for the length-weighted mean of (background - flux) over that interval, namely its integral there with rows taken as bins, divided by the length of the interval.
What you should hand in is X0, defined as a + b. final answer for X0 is 4.0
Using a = 2.0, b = 2.0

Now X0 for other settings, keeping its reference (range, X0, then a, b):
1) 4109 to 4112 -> 1.5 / 0.8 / 0.7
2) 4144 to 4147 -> 0.9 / 0.5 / 0.5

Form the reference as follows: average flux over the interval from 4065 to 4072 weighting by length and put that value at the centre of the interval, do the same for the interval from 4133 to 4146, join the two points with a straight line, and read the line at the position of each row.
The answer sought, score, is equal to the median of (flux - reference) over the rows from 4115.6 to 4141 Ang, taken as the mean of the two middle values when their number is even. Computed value 0.13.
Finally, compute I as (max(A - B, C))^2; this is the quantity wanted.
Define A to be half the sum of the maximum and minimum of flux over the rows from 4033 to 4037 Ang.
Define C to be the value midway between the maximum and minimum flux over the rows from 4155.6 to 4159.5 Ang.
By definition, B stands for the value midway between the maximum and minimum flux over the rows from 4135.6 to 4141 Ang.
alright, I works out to 103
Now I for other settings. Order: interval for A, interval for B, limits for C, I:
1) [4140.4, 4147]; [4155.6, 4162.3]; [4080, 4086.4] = 112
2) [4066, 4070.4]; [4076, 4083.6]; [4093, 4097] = 93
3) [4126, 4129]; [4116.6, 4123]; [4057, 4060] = 109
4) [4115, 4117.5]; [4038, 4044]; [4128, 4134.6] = 87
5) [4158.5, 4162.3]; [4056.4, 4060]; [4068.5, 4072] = 108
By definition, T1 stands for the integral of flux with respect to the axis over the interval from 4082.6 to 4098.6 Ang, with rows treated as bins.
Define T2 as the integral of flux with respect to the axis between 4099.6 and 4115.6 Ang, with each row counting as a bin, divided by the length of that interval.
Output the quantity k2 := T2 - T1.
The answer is -150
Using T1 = 159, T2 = 8.9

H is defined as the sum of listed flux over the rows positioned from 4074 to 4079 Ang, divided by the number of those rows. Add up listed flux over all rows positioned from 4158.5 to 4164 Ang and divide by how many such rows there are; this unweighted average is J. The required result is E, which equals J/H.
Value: 0.99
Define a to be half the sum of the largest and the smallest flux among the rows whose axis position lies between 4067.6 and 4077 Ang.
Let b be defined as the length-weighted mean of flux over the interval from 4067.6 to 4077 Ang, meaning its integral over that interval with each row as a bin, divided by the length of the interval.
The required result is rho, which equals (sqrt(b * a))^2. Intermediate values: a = 10.2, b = 10.3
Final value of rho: 104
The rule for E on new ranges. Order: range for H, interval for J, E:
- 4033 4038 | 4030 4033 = 1.03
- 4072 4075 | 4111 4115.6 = 0.95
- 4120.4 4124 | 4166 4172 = 1.03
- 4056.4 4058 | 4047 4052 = 0.97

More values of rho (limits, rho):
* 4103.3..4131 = 97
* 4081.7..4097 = 100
